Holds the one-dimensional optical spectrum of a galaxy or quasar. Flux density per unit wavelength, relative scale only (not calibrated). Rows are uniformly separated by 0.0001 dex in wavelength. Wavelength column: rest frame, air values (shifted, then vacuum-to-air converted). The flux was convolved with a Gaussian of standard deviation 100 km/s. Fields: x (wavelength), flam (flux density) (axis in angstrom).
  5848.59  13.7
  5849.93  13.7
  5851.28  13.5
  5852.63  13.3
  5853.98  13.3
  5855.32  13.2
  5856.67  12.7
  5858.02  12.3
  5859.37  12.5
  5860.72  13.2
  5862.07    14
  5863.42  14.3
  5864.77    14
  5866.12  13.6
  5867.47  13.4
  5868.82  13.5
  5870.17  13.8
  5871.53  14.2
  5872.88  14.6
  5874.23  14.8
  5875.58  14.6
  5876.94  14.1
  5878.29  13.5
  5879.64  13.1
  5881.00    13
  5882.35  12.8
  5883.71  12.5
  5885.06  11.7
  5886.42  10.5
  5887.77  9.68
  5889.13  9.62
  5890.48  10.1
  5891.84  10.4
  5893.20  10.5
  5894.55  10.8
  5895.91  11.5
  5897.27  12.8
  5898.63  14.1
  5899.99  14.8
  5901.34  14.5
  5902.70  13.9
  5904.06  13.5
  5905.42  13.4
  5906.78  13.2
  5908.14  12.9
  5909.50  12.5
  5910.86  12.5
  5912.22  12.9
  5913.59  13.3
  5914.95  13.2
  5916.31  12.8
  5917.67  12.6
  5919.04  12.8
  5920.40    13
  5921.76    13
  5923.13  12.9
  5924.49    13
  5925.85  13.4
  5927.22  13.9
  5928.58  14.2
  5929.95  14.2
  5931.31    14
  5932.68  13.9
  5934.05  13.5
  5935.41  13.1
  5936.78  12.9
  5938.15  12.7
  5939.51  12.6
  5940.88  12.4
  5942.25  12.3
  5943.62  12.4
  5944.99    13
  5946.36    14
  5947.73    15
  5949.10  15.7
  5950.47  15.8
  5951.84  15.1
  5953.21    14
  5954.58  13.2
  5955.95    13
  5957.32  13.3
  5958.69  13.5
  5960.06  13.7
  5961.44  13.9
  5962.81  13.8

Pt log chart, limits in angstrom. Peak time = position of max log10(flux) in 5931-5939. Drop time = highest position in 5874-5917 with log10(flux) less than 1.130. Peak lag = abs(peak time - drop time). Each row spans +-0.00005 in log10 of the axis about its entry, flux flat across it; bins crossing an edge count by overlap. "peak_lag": 15.0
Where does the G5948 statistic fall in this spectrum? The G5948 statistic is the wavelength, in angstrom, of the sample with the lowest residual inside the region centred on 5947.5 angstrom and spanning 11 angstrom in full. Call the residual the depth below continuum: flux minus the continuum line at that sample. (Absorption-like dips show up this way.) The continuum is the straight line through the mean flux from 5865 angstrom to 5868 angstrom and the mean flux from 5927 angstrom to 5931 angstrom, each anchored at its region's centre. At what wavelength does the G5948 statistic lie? 5942.25 angstrom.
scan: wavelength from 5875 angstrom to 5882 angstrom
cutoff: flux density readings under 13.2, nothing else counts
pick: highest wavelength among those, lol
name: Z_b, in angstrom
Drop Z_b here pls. 5881.00 angstrom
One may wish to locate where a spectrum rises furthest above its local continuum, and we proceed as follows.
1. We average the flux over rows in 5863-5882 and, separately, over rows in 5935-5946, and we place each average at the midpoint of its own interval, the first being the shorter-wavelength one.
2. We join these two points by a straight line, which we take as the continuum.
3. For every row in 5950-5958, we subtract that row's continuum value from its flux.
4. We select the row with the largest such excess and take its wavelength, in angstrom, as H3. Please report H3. 5950.47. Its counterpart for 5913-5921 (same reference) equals 5913.59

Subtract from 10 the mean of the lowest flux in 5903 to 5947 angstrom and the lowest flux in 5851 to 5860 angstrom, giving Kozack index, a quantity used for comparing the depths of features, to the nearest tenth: -2.3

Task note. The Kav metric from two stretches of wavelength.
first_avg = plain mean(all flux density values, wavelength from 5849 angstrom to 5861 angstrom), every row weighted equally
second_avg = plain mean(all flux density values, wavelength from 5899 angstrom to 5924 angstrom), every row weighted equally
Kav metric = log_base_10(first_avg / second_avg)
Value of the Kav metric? -0.004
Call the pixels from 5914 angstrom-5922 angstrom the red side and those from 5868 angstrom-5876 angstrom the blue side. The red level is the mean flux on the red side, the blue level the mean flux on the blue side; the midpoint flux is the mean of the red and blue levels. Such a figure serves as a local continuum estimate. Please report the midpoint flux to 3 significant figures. 13.6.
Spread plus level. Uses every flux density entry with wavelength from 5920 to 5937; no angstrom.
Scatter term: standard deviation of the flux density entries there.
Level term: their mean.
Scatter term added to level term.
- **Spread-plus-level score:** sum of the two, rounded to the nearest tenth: 14.0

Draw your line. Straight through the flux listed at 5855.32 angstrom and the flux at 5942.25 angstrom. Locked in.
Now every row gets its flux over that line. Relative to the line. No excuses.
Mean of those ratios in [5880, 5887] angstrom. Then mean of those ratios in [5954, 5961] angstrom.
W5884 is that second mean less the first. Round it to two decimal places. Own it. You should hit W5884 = 0.16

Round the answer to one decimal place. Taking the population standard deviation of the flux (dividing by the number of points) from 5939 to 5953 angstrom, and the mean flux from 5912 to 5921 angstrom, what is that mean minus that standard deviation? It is 11.6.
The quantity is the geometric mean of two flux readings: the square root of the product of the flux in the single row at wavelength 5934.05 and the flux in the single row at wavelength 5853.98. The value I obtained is 13.4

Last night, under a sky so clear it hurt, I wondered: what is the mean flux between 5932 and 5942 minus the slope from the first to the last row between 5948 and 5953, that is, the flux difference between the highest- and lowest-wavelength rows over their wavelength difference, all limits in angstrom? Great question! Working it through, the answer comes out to 13.2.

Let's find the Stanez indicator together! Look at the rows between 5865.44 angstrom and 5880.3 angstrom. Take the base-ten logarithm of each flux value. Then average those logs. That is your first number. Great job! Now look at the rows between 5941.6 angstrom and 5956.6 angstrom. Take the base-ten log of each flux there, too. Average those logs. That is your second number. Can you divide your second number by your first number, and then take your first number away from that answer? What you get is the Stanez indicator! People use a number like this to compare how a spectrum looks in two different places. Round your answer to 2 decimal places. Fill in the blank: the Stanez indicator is -0.14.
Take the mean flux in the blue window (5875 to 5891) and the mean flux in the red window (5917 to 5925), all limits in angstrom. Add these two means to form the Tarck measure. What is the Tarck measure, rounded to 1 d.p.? 25.0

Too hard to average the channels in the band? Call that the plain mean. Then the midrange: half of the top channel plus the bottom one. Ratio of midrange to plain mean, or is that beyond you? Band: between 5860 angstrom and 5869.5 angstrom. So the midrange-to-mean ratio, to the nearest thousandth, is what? 1.003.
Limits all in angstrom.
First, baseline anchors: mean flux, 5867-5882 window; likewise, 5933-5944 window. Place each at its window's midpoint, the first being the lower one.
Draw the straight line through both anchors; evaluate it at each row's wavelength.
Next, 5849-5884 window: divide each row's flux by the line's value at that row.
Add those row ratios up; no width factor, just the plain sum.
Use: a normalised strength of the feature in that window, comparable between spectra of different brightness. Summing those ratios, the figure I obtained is 25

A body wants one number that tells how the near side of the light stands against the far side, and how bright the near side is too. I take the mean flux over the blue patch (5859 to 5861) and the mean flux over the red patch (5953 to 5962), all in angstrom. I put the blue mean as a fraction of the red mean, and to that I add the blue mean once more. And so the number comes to 13.8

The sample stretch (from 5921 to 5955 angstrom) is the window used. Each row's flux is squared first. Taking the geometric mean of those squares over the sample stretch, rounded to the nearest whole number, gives 184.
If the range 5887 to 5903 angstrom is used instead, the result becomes 138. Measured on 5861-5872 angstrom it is 192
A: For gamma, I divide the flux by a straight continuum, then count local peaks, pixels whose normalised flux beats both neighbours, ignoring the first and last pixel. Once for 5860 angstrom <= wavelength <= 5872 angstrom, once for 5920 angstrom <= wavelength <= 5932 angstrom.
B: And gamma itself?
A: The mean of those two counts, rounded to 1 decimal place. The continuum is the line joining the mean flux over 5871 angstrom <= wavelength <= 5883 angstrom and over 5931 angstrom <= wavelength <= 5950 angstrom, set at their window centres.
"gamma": 1.5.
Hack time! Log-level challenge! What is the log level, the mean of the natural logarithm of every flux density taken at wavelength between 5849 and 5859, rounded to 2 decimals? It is 2.58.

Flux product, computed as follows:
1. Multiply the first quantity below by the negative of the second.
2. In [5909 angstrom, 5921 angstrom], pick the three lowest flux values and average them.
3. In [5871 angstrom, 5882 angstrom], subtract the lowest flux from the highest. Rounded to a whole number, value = -23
